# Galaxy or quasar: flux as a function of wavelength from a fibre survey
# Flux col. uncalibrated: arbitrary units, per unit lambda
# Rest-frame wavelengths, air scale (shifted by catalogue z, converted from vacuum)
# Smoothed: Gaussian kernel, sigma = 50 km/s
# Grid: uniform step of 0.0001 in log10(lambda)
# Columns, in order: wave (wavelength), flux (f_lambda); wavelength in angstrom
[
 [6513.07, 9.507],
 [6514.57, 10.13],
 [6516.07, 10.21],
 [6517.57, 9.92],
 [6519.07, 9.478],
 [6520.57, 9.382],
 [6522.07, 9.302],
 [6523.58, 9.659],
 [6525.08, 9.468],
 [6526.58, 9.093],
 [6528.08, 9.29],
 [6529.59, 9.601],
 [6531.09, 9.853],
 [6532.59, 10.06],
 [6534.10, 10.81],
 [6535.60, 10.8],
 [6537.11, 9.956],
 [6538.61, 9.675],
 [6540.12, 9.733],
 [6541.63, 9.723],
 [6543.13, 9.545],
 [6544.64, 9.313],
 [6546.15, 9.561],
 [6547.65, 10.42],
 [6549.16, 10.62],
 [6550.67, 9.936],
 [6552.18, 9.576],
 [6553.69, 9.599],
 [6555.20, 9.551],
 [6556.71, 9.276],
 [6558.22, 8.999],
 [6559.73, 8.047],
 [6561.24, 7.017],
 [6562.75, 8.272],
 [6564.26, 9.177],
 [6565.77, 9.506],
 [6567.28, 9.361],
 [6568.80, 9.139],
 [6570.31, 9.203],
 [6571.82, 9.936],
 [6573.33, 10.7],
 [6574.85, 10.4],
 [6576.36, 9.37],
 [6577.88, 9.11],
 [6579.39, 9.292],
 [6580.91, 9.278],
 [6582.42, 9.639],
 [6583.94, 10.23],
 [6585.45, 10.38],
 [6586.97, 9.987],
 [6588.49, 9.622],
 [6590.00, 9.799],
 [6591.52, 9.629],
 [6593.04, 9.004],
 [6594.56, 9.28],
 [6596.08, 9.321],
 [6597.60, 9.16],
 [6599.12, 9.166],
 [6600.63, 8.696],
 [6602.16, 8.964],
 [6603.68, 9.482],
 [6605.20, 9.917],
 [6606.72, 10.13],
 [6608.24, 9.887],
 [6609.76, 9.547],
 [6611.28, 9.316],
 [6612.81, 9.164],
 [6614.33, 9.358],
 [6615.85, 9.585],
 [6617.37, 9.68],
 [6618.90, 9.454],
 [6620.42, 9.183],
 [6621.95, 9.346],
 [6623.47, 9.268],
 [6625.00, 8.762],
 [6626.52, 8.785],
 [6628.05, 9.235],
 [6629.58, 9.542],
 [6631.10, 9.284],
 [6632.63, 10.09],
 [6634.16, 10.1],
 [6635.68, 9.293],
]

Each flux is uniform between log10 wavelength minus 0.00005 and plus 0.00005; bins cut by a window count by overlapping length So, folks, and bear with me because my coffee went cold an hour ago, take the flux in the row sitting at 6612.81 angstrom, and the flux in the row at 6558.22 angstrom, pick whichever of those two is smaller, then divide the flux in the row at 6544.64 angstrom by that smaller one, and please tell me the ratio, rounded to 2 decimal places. 1.03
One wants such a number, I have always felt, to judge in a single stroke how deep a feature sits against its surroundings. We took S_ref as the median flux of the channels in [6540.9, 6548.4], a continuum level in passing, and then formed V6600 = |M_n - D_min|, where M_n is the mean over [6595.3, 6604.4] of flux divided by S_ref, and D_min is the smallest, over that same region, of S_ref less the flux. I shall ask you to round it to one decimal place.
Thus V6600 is 0.9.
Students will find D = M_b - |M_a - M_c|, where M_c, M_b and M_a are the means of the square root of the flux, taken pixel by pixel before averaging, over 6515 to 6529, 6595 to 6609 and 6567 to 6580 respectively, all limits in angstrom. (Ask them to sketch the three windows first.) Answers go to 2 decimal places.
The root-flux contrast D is 3.06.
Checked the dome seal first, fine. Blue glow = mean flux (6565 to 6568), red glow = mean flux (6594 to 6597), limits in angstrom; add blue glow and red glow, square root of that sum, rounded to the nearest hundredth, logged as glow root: 4.33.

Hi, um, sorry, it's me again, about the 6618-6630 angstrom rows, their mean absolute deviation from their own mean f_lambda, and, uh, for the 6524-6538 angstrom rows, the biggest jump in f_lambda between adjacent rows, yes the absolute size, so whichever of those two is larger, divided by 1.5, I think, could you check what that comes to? 0.563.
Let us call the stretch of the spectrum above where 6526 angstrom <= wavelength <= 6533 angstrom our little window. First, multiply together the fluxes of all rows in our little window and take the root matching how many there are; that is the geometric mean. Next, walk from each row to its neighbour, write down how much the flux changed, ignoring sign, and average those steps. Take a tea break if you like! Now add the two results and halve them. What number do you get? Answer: 4.91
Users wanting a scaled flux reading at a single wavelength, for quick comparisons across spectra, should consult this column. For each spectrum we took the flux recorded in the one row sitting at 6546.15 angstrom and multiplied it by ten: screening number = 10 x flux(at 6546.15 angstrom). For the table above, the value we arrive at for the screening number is 96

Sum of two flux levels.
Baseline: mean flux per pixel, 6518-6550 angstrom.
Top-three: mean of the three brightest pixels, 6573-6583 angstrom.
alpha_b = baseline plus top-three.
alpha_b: 20.0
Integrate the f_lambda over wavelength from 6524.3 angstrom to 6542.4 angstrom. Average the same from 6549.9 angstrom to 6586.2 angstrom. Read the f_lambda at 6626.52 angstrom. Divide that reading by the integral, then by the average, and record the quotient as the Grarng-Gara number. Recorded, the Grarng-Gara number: 0.0053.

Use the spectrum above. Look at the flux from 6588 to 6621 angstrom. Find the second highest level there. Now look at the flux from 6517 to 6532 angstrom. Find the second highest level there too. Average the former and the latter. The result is 9.9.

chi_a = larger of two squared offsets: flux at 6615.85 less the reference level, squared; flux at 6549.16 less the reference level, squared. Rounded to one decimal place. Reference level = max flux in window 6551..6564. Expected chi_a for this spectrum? 1.0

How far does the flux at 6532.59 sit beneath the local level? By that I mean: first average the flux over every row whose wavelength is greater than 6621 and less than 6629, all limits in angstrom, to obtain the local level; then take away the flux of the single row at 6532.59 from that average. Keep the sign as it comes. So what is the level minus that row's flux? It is -0.98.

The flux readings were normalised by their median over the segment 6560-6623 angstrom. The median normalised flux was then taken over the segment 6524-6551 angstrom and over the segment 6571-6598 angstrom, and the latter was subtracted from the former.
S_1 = 0.011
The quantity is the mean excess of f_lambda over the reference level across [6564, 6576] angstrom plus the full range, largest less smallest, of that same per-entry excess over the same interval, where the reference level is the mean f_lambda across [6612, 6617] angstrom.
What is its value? 1.9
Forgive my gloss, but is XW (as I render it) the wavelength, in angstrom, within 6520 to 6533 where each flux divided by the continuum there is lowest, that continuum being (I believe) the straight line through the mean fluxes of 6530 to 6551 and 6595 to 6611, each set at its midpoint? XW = 6526.58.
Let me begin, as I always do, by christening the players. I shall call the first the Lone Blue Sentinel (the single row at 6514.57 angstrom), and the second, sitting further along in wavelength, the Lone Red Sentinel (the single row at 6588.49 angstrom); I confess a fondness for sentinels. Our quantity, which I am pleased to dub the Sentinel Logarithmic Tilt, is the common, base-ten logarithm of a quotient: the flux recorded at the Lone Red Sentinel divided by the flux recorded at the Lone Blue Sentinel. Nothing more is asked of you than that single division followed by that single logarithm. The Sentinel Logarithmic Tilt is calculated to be -0.02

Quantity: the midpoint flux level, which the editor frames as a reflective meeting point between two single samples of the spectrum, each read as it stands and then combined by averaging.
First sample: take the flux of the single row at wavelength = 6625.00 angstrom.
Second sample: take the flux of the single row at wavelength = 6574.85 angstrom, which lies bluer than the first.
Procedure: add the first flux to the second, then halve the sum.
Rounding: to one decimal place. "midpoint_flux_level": 9.6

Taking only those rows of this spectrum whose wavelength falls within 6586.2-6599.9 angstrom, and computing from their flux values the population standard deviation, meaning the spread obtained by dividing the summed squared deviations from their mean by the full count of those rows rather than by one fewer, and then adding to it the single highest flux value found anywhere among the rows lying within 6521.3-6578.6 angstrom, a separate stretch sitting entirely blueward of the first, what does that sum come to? 11.1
